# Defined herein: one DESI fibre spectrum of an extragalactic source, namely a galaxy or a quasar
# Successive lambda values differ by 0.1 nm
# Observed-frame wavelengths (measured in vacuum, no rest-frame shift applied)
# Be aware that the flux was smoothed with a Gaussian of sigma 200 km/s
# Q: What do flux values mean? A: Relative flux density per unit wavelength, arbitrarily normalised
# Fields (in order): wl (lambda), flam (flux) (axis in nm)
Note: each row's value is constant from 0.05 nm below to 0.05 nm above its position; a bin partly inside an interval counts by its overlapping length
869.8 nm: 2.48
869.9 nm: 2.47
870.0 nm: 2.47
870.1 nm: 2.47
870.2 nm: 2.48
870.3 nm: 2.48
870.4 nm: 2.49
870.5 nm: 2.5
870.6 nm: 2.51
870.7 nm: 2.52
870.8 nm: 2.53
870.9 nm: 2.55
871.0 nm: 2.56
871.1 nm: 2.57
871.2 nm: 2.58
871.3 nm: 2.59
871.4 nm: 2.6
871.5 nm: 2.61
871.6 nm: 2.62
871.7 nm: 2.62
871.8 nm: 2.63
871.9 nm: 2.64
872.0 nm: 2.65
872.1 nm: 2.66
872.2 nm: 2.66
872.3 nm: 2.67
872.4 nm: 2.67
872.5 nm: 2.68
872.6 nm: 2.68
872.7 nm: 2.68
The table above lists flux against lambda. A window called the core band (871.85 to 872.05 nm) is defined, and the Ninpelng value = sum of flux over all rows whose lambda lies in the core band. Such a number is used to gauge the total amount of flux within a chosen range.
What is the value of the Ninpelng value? 5.29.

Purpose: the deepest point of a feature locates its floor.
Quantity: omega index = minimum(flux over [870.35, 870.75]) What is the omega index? 2.49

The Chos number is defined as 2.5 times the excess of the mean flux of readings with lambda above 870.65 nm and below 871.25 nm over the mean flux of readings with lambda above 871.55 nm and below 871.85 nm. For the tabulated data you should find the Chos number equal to -0.18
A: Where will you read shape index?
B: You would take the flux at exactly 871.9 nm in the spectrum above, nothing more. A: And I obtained 2.64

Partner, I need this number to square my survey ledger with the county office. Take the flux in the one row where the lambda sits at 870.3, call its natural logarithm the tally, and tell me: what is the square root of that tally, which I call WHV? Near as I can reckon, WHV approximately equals 0.953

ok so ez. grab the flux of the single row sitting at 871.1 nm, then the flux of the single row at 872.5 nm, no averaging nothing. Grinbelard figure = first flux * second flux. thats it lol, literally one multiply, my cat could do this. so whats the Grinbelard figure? 6.89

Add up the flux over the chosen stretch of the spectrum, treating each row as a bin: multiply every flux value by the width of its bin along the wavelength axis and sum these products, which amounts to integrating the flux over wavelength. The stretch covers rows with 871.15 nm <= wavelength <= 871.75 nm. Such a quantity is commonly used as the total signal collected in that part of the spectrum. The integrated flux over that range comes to 1.56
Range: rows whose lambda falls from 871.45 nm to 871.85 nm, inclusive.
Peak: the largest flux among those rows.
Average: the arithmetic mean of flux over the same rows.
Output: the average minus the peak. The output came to -0.010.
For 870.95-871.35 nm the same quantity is -0.015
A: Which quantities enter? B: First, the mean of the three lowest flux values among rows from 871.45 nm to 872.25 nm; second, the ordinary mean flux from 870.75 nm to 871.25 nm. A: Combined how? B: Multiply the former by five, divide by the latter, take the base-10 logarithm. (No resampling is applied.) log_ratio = 0.709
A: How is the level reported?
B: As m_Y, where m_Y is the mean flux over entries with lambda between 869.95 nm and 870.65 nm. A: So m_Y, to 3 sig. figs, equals 2.49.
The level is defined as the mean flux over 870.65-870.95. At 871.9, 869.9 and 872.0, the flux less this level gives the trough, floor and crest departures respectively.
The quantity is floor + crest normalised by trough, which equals 0.50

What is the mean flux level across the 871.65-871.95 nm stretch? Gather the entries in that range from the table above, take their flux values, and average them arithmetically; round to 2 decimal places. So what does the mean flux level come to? 2.63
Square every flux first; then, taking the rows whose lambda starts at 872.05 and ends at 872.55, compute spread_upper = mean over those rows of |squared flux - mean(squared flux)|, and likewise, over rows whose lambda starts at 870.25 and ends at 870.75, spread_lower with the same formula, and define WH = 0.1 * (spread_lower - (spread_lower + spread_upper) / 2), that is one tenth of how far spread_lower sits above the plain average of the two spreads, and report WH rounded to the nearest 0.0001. 0.0013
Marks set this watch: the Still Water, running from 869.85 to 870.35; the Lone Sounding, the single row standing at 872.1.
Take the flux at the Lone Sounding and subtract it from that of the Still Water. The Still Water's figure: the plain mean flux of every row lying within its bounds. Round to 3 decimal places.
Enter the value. -0.186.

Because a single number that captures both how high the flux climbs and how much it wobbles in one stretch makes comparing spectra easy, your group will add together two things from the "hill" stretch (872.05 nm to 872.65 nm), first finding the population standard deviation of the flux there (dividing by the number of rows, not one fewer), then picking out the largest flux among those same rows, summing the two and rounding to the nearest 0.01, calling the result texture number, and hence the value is 2.69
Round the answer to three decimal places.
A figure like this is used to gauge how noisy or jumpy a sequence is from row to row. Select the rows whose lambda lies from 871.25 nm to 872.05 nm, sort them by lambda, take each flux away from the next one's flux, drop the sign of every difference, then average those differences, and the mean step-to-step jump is 0.009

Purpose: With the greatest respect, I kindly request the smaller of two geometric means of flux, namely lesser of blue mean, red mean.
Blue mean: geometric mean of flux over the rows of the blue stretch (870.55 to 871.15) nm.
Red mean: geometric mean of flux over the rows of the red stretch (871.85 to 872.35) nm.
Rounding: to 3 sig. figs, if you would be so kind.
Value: 2.54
